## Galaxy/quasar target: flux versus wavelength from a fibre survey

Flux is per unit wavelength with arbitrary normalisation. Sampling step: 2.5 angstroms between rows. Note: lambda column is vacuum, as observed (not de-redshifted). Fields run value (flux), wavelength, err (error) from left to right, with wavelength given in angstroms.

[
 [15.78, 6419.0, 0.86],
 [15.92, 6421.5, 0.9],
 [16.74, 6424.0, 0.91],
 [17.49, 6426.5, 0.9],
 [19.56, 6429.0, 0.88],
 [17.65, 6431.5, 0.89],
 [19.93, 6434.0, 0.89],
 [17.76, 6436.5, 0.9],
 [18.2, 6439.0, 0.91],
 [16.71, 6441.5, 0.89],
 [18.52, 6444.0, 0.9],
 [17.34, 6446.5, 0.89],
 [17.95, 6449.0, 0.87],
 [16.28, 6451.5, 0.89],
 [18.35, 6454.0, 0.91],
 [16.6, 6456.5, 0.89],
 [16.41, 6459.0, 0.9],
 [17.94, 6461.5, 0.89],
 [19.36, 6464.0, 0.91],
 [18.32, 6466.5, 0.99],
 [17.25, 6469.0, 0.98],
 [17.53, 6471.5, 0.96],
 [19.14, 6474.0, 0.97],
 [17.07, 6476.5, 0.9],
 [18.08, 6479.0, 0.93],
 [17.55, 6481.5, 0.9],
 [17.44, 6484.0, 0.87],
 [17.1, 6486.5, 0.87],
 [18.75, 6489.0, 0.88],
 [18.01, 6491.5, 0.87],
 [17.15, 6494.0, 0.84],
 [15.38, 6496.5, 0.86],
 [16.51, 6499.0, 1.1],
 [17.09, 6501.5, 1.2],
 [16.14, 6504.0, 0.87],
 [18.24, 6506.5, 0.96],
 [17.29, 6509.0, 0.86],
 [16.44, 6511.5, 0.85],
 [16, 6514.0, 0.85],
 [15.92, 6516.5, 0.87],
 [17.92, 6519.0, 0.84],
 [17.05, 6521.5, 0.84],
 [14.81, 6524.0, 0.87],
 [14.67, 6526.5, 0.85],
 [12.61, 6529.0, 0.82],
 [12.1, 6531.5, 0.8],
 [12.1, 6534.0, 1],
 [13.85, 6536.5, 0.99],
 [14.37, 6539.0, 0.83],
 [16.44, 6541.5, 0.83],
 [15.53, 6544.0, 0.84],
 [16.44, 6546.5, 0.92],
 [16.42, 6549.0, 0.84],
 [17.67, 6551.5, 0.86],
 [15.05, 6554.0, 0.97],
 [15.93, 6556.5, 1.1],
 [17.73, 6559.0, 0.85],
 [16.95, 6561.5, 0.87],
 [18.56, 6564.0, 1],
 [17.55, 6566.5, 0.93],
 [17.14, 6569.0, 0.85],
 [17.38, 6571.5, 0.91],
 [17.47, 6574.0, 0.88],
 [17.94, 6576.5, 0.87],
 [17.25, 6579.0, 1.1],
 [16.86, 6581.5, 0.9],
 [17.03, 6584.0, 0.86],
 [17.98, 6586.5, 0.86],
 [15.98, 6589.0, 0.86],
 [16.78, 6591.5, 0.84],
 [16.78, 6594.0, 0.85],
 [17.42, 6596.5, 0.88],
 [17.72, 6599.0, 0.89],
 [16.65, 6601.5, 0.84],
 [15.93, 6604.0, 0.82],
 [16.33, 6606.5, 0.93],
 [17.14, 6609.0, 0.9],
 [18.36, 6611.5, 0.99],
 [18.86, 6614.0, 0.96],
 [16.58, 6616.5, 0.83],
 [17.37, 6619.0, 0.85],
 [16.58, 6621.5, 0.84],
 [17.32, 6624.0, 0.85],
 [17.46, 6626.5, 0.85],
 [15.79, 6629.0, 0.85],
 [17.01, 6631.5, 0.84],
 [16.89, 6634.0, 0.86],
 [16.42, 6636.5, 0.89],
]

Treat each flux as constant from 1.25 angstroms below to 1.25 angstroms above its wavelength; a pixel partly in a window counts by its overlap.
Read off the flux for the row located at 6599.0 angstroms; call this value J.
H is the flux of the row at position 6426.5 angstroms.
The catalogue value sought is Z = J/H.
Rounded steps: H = 17.49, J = 17.72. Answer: 1.01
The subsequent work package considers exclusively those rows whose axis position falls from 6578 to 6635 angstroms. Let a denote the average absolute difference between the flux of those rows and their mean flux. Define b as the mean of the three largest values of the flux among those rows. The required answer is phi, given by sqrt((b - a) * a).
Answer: 3.2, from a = 0.6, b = 18.4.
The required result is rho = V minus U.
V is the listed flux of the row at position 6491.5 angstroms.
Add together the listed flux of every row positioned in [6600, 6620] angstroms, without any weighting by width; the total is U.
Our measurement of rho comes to -119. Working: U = 137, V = 18.01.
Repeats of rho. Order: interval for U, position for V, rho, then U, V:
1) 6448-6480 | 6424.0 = -214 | 230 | 16.74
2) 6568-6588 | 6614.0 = -120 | 139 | 18.86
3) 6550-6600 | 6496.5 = -328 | 343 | 15.38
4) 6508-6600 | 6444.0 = -585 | 603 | 18.52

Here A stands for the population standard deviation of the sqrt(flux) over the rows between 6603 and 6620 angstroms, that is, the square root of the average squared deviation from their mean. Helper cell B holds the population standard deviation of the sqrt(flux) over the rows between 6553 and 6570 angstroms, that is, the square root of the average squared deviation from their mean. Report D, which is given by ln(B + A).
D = -1.38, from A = 0.12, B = 0.13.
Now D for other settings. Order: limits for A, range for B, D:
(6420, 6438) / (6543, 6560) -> -1.30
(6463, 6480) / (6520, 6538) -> -1.15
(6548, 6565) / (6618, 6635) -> -1.60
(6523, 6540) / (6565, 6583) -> -1.66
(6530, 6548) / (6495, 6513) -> -1.11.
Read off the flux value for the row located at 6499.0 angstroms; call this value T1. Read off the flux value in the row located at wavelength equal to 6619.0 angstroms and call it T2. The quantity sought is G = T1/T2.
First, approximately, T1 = 16.51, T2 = 17.37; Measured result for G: 0.95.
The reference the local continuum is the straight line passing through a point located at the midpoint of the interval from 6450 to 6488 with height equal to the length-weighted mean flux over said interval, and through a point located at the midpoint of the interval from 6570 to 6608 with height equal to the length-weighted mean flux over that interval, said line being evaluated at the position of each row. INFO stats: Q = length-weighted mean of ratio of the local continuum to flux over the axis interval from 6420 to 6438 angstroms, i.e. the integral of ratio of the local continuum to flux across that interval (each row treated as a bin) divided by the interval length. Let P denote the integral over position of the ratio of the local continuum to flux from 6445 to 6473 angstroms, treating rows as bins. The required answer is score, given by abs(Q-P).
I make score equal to 27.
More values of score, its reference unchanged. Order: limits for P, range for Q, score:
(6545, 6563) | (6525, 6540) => 17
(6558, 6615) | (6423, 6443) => 55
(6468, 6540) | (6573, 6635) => 77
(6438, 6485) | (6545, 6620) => 46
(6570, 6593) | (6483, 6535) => 22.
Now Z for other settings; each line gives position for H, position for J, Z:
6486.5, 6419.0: 0.92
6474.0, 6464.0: 1.01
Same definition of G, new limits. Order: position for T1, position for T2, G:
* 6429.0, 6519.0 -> 1.09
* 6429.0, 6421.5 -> 1.23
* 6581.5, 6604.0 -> 1.06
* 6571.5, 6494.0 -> 1.01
